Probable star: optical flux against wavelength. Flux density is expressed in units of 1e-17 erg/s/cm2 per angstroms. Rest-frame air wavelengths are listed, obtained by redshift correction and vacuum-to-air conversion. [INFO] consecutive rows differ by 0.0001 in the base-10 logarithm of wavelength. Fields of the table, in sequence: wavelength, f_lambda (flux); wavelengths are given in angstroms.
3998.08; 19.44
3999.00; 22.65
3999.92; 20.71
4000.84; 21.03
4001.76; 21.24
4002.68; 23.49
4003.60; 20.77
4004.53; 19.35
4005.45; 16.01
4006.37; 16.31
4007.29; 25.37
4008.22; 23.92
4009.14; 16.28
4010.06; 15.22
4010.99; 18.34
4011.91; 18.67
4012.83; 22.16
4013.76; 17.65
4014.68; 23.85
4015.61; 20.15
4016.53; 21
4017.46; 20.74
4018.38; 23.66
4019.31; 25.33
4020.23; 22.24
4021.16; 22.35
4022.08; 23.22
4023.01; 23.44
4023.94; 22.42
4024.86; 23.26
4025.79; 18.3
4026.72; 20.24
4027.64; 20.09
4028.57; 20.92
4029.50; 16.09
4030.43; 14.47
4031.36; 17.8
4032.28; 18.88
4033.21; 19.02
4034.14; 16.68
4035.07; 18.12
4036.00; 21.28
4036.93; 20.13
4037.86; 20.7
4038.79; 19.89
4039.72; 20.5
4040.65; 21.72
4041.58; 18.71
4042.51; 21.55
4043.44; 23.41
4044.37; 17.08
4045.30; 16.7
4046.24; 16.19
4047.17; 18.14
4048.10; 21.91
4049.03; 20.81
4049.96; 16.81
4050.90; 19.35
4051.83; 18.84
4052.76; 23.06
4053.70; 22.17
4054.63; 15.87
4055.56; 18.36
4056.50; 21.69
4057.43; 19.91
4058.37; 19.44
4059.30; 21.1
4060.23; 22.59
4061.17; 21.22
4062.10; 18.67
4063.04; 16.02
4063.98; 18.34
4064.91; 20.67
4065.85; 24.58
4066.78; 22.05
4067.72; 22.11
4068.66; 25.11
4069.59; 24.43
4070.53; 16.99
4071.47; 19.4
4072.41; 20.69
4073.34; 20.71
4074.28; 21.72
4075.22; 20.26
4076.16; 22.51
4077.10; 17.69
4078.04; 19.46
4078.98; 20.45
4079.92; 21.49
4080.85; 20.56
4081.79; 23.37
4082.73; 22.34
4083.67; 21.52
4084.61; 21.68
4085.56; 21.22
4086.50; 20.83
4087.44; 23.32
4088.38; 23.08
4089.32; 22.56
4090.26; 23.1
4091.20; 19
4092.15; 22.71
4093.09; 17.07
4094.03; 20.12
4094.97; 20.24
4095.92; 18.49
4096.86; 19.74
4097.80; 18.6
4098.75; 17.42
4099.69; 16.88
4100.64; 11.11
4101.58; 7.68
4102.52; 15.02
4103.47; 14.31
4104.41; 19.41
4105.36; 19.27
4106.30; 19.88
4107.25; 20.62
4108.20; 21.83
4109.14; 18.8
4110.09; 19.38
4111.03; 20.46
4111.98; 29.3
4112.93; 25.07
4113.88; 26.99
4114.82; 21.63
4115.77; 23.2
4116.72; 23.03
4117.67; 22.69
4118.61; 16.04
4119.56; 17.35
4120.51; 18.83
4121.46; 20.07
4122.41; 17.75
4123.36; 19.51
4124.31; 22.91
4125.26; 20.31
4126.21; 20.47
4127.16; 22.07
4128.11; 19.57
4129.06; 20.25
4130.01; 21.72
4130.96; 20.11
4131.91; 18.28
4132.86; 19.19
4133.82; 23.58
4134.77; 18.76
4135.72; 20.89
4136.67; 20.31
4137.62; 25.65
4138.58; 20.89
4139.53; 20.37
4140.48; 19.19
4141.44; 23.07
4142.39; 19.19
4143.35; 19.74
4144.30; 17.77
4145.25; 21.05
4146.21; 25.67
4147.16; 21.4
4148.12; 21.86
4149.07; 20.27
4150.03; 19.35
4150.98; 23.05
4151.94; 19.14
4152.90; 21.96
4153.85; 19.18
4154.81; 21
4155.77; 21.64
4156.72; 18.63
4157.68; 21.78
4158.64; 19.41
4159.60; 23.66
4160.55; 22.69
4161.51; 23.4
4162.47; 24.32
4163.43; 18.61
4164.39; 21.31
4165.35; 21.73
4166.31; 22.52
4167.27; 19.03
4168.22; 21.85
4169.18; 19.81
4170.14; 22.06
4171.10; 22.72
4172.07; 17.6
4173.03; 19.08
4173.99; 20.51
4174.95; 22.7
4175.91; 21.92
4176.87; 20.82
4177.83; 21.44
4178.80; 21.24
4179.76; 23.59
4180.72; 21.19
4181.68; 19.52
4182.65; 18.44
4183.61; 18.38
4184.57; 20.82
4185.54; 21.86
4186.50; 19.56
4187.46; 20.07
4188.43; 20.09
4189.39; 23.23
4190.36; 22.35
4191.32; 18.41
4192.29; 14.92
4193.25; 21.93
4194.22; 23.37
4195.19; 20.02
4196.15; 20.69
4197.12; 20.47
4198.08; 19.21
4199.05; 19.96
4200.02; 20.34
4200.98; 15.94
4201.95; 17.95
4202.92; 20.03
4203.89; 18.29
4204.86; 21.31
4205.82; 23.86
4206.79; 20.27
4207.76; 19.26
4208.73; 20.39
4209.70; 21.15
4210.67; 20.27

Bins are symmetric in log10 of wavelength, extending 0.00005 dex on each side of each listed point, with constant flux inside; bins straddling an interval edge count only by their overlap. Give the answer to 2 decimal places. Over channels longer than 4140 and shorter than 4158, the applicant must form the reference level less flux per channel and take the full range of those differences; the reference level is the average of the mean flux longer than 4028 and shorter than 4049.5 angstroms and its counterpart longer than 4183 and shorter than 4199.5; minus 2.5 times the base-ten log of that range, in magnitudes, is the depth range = -2.24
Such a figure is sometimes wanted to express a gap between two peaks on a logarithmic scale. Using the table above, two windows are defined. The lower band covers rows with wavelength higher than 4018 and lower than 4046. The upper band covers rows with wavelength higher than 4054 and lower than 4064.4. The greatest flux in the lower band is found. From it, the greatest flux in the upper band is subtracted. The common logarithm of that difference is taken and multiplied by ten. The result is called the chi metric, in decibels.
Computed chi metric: 4.4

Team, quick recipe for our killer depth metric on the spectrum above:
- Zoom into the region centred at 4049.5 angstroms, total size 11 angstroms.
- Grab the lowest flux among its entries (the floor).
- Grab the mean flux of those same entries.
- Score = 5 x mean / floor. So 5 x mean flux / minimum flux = 6.0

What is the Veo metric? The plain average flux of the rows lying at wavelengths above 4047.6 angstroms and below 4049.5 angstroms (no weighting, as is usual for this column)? 21.4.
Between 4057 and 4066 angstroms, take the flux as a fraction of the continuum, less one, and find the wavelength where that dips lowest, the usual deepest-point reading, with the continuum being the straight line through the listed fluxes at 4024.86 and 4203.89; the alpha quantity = 4063.04 angstroms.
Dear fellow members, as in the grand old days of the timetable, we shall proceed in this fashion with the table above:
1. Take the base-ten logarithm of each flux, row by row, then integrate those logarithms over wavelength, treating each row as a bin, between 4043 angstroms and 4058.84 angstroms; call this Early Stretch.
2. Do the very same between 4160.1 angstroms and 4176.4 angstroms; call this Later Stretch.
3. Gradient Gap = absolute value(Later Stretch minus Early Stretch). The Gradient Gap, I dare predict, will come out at 1.3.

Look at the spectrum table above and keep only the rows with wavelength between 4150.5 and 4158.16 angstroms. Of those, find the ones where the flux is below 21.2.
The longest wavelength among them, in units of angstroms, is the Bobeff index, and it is 4156.72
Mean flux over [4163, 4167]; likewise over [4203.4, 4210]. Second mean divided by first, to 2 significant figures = 0.98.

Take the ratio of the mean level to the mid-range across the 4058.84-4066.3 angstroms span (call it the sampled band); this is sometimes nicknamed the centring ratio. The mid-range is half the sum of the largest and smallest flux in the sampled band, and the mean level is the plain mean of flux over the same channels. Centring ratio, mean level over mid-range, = 1.00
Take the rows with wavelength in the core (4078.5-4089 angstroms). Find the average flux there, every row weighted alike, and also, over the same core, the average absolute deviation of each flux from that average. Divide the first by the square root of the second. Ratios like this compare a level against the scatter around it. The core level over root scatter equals 23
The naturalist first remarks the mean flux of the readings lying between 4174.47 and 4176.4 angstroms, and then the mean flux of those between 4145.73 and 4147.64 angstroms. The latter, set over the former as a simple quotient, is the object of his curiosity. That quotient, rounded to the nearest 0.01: 1.05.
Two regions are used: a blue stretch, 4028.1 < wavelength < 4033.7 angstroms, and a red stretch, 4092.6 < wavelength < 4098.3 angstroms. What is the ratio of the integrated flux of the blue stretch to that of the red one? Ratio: 0.92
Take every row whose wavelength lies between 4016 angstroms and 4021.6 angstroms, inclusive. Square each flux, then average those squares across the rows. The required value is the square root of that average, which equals 22.6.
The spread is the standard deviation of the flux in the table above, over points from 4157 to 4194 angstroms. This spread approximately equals 2.0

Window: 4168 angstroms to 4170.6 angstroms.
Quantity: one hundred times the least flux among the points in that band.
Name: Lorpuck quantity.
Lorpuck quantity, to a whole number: 1981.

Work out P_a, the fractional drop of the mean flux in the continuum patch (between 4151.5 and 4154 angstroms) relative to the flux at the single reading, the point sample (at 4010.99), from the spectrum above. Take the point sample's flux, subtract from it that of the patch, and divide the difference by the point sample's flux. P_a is -0.10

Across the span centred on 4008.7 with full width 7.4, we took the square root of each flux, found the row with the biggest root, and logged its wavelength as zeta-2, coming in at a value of 4007.29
